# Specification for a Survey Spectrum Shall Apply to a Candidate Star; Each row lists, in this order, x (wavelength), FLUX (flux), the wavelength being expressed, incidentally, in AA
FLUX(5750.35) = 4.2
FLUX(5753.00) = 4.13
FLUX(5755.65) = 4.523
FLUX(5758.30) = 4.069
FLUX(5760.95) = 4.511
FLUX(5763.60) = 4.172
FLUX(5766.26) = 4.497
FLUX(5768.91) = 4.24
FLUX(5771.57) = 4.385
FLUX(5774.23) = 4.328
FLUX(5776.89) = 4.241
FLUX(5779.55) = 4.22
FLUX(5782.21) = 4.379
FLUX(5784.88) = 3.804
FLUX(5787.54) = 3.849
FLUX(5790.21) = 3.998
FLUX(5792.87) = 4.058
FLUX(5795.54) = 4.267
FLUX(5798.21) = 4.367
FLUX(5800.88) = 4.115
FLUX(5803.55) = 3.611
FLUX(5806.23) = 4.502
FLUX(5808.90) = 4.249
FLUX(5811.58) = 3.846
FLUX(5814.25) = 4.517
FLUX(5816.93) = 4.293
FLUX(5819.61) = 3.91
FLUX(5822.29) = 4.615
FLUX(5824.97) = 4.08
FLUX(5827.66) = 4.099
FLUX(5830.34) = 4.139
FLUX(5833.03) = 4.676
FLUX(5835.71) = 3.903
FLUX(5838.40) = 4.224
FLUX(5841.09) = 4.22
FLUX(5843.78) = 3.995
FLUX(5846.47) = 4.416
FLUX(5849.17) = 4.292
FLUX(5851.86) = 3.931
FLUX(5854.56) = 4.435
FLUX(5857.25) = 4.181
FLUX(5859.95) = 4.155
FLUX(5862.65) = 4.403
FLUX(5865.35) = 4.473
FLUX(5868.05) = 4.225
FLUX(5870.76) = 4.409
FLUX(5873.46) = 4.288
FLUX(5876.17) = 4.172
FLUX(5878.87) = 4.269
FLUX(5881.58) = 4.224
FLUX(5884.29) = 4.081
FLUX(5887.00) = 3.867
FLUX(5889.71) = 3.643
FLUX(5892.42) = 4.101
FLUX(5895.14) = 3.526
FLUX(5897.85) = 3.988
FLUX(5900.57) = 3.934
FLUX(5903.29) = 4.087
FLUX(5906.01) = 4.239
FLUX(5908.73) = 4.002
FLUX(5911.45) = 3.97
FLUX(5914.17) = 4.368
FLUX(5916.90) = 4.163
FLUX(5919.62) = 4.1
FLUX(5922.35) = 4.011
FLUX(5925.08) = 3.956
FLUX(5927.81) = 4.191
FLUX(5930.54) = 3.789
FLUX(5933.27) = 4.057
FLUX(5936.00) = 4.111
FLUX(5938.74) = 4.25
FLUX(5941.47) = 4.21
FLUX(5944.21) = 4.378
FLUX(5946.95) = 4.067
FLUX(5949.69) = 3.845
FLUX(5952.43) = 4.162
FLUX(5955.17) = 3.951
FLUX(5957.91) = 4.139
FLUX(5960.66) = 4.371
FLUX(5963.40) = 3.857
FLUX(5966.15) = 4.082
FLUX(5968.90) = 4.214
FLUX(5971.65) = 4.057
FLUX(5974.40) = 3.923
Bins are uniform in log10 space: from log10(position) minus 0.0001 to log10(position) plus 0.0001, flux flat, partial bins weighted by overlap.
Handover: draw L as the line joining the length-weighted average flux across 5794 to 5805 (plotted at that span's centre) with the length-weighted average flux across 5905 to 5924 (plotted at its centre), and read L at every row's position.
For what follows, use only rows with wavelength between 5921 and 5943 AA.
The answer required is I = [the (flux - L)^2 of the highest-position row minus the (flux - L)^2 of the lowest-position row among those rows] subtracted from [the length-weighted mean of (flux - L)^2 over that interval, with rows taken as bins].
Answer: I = 0.03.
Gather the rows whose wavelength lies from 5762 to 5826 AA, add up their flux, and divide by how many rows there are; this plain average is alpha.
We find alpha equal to 4.19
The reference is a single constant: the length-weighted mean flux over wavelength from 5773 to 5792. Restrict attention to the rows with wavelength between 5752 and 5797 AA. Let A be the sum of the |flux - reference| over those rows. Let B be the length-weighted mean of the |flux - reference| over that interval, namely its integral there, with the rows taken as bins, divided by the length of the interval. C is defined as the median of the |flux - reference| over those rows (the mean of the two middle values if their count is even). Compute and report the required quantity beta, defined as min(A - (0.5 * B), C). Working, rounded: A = 3.3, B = 0.20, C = 0.152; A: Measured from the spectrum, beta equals 0.15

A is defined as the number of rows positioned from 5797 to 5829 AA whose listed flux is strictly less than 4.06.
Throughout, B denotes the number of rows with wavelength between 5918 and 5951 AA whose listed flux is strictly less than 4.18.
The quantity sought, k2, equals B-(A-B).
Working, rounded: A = 3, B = 8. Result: 13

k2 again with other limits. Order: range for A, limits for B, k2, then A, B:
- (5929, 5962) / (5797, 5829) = 8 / 4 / 6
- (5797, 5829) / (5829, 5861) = 7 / 3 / 5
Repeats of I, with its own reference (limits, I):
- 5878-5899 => 0.10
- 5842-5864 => -0.03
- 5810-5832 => 0.14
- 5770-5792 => 0.13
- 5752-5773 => 0.00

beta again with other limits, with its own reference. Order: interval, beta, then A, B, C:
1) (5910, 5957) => 0.10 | 2.2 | 0.13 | 0.104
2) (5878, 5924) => 0.12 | 2.8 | 0.16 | 0.124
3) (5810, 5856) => 0.18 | 3.7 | 0.22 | 0.184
